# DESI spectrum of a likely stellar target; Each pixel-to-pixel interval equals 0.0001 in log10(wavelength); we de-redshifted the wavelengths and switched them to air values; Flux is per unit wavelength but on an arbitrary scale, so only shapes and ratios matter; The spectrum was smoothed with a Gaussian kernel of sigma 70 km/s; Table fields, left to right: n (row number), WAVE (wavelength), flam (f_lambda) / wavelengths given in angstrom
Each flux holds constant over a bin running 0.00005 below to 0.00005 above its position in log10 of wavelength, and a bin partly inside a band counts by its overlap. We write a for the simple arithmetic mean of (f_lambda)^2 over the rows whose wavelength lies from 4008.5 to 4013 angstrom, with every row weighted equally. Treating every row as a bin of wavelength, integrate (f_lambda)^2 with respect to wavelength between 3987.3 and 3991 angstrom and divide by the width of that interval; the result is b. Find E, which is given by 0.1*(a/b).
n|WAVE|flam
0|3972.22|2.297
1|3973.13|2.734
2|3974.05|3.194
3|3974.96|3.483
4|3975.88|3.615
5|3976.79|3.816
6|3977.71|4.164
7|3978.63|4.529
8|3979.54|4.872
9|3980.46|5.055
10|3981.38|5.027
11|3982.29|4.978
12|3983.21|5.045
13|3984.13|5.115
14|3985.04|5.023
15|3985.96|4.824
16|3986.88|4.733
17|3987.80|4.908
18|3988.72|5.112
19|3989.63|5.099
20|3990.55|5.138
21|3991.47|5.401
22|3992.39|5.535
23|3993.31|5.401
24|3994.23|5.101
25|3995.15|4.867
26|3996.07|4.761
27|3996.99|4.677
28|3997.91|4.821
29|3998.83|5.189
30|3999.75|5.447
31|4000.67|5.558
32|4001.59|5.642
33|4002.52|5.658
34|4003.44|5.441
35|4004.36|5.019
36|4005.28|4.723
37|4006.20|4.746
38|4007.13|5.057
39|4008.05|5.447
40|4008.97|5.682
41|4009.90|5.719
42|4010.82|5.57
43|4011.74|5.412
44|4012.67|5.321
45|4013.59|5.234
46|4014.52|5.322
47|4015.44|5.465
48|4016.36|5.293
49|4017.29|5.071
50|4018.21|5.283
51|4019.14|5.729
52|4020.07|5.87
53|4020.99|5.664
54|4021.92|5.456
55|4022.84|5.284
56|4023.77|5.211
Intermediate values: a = 30.7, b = 25.6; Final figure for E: 0.12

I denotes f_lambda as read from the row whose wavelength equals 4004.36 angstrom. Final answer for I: 5.019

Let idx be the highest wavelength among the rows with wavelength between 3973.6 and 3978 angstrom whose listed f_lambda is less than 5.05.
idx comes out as 3977.71 angstrom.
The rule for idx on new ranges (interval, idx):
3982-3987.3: 3986.88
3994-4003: 3997.91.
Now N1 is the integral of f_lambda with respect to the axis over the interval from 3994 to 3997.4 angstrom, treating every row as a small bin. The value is 16.4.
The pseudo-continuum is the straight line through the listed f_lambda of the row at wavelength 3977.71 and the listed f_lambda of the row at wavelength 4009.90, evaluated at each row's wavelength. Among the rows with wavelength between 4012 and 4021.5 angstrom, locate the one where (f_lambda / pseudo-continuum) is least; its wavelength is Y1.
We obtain 4017.29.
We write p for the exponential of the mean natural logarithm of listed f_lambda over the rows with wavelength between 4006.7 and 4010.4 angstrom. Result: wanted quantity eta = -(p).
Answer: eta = -5.5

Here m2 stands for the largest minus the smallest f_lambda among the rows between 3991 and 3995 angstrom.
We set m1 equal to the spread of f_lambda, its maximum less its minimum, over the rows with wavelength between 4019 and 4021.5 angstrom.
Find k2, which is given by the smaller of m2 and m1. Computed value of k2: 0.2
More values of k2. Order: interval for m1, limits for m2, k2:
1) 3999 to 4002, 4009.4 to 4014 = 0.2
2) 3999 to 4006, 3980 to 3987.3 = 0.4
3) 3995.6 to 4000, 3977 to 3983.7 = 0.8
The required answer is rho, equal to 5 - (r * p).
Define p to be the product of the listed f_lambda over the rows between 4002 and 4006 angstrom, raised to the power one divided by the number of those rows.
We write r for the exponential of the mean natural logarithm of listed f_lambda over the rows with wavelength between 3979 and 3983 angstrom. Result -20.9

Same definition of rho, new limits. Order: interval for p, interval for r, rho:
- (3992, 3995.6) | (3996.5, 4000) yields -21.2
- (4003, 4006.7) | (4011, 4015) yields -21.5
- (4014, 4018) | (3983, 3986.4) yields -21.4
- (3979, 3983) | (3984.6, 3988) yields -19.3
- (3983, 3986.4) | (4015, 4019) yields -21.4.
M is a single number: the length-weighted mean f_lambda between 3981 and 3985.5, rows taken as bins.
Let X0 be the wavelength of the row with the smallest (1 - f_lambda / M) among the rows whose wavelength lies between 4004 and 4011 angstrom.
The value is 4009.90 angstrom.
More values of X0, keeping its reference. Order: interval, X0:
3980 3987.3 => 3984.13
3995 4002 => 4001.59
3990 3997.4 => 3992.39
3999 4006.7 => 4002.52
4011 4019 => 4015.44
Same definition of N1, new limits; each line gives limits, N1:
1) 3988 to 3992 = 20.7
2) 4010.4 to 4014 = 19.4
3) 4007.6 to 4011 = 19.1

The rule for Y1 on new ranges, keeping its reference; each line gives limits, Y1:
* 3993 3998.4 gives 3996.99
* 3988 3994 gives 3990.55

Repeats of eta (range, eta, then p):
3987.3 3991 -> -5.1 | 5.06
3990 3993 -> -5.4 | 5.36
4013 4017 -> -5.3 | 5.33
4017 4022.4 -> -5.5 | 5.51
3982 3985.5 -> -5.0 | 5.04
